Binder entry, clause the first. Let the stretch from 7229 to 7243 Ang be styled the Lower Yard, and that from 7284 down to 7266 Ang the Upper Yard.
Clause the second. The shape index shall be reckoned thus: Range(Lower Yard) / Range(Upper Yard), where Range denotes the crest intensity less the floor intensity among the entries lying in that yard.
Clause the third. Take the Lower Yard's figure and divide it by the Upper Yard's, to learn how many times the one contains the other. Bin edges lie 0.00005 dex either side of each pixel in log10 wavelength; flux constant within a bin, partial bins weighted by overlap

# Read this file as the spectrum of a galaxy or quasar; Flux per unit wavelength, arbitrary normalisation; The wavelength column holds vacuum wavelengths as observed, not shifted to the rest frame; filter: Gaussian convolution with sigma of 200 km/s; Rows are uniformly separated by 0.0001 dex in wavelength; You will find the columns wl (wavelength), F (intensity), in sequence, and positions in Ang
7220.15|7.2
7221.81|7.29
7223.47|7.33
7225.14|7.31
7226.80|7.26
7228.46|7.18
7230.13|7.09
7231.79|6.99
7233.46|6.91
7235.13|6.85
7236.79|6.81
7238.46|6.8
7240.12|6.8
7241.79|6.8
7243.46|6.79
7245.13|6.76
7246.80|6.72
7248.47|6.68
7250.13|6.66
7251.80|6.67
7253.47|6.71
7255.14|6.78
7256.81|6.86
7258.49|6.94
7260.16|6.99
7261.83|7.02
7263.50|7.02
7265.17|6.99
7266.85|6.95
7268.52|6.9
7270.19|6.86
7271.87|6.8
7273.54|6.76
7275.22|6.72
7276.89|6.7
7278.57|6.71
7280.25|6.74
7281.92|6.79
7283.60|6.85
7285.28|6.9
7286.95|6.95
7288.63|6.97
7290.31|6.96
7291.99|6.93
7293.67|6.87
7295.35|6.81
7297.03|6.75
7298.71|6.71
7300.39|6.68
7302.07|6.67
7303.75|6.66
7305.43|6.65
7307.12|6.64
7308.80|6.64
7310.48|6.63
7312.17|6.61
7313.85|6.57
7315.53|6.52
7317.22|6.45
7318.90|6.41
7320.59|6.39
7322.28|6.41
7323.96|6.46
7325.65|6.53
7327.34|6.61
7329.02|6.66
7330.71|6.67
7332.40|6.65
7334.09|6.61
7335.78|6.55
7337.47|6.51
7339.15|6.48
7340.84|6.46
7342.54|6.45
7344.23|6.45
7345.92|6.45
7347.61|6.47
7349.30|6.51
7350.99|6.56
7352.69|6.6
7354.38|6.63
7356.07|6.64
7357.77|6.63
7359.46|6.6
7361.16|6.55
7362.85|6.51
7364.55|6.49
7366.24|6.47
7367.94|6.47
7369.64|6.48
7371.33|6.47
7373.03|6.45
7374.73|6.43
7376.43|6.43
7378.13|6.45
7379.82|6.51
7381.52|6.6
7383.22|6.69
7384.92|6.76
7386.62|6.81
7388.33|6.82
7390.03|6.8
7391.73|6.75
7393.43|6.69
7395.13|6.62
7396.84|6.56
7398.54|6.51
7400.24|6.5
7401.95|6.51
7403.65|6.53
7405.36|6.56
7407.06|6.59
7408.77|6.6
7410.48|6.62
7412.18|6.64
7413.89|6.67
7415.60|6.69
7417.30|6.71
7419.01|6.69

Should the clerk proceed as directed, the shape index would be 1.2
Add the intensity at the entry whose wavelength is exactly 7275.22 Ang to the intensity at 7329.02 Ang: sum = 13.4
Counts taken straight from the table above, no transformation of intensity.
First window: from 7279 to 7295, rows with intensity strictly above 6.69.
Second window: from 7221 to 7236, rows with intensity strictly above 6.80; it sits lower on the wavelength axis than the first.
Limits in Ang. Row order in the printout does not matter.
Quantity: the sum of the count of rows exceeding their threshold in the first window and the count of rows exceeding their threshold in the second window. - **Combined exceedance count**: 18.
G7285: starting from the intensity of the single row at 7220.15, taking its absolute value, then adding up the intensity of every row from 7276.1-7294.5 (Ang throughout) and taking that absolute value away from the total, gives 68.2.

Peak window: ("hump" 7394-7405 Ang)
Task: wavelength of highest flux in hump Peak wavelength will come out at 7395.13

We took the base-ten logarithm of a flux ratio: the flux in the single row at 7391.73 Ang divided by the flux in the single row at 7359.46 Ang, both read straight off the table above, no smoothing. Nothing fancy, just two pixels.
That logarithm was 0.010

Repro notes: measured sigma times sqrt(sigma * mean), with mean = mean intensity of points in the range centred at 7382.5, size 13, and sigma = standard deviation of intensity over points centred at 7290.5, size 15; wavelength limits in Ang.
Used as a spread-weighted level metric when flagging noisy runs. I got 0.05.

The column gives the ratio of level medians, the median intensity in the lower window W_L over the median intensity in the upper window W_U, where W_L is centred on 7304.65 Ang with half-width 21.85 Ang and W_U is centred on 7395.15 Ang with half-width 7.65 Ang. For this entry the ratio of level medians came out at 1.01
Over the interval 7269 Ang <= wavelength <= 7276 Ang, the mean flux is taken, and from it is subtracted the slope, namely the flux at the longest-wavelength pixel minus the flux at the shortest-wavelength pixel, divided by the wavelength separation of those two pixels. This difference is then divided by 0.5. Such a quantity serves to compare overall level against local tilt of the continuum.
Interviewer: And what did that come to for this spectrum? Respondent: 13.6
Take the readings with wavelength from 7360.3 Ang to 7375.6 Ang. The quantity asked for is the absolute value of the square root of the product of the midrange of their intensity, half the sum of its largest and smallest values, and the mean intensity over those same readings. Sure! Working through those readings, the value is 6.5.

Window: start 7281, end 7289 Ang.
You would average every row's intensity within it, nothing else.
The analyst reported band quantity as 6.89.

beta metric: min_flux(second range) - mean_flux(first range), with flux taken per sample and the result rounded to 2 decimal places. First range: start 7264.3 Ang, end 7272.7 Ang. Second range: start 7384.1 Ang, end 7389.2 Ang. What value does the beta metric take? -0.14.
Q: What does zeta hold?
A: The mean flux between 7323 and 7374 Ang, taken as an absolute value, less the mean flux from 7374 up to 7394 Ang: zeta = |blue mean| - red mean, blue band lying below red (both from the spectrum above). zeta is -0.11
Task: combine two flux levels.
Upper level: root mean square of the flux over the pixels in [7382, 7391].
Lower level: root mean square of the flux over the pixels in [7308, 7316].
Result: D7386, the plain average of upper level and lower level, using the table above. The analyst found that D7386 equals 6.69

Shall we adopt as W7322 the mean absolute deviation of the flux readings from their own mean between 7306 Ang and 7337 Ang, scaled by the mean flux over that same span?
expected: 0.012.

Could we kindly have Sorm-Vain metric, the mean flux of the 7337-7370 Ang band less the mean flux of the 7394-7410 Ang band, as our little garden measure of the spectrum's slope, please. -0.033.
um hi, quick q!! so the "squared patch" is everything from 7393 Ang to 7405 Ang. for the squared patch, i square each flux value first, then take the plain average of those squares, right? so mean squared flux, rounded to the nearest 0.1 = 43.0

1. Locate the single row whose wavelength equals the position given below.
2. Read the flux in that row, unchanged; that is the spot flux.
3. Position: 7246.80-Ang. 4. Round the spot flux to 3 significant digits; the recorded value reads 6.72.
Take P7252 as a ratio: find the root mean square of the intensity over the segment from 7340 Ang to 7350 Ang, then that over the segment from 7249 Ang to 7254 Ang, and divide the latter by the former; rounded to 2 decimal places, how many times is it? 1.03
